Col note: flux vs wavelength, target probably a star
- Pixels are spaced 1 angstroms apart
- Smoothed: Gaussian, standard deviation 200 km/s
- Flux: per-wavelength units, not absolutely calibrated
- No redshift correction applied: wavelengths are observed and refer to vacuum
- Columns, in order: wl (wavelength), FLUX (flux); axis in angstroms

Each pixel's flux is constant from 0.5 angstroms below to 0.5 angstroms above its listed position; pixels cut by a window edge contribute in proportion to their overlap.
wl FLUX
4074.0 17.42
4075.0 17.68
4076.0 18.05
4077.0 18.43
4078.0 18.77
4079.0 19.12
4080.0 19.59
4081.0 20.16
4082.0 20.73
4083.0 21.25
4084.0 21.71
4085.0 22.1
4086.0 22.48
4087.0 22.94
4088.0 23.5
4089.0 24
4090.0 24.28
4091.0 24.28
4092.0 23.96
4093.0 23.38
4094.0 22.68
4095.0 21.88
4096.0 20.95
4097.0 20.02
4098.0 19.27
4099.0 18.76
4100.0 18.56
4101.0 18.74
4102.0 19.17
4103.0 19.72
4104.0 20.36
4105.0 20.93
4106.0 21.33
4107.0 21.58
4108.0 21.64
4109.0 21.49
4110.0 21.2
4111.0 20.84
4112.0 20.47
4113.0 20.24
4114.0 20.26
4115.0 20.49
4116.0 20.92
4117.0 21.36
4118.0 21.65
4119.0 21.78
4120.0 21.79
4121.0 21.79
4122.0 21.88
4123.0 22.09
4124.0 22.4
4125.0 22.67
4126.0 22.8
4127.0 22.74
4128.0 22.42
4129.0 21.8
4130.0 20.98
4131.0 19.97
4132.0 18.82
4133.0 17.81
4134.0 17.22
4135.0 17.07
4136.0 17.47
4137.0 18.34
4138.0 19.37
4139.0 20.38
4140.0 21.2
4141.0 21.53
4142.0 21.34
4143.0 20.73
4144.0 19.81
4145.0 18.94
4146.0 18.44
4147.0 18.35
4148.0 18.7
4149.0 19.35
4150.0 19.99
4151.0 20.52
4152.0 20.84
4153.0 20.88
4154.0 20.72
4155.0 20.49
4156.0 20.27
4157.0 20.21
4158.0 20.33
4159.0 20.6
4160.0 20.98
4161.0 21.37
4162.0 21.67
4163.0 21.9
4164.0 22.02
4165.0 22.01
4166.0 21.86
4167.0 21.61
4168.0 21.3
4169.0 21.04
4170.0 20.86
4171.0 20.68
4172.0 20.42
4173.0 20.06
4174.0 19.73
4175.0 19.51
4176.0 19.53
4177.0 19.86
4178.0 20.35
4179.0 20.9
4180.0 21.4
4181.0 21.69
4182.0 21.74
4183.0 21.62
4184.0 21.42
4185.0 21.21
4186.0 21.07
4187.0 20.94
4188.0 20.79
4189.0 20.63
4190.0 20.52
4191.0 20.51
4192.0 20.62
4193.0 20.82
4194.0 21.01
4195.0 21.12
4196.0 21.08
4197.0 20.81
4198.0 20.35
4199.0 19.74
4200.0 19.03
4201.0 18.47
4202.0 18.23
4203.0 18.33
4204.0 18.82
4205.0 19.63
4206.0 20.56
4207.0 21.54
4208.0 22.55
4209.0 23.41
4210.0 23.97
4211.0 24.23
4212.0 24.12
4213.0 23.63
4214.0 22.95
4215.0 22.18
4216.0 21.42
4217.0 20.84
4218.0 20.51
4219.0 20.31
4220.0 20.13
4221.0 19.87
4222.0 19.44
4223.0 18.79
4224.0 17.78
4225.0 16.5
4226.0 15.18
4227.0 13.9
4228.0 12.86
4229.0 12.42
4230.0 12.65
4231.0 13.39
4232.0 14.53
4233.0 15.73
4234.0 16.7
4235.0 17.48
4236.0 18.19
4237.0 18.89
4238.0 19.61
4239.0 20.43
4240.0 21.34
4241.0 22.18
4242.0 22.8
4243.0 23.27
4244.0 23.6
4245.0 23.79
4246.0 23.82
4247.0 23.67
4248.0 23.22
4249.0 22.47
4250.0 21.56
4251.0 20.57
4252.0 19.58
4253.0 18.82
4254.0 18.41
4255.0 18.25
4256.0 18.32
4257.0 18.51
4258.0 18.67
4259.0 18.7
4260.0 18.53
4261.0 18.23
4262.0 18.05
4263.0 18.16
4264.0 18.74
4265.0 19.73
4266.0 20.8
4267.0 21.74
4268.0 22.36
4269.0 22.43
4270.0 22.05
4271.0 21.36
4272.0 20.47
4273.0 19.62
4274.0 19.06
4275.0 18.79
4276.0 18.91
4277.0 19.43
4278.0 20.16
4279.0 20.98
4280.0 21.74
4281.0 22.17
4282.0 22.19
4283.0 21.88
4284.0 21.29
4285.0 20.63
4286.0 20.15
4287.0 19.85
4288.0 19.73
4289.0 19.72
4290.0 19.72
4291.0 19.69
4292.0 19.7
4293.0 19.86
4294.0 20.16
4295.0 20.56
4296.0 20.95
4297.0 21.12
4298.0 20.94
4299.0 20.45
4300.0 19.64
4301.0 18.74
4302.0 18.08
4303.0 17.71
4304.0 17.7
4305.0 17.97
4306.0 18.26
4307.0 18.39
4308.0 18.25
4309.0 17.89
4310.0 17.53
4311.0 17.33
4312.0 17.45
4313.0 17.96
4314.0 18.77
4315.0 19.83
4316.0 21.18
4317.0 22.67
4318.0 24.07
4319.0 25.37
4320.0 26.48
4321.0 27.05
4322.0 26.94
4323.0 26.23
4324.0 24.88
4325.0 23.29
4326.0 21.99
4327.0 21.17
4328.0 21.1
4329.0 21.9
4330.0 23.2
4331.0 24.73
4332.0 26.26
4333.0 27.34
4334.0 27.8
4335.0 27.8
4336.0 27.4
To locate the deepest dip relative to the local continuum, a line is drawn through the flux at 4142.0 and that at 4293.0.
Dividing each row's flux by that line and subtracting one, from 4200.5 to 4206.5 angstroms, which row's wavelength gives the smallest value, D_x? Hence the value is 4202.0 angstroms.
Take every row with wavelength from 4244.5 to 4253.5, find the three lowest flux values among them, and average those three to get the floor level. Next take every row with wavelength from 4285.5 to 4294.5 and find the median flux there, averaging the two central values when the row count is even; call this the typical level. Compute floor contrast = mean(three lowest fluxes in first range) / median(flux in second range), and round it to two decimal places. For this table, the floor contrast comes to 1.00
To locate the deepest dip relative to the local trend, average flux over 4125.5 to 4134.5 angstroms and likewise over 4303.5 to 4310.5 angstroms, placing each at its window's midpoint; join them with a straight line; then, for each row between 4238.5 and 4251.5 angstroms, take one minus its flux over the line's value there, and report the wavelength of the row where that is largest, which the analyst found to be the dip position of 4239.0 angstroms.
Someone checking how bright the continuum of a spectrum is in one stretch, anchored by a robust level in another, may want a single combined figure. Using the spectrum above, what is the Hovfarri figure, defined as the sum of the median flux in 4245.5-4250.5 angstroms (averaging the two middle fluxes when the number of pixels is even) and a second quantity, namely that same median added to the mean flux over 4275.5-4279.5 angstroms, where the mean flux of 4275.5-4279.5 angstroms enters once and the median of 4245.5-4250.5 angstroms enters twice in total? 66.3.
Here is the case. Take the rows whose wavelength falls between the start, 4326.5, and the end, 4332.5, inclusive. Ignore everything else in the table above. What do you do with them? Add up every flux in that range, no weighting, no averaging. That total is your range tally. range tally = 138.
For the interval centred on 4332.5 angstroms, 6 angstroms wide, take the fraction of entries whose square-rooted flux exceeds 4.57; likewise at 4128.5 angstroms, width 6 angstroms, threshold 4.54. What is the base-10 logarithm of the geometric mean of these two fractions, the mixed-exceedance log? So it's 0.0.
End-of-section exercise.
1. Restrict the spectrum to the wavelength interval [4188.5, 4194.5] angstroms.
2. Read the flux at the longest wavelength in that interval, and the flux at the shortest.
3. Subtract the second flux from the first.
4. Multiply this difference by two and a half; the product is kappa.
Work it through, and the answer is 1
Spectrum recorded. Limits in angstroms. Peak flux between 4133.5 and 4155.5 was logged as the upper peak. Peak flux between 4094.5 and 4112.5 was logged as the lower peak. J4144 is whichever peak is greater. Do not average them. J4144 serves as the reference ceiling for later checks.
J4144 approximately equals 21.9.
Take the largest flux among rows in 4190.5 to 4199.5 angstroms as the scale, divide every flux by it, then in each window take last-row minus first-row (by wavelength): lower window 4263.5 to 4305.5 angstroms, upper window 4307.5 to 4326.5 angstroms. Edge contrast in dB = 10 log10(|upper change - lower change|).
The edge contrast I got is -6.7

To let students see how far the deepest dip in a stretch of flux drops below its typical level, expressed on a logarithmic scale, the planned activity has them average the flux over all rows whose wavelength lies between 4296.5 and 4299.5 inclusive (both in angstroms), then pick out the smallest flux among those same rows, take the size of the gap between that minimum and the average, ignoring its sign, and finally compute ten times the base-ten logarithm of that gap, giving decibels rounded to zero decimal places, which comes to -4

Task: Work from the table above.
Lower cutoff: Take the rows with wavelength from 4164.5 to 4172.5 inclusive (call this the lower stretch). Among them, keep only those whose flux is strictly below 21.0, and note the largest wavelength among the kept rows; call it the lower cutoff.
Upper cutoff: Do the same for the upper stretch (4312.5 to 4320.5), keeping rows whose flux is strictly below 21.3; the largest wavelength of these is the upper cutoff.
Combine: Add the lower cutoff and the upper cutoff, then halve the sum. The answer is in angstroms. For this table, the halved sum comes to 4244.0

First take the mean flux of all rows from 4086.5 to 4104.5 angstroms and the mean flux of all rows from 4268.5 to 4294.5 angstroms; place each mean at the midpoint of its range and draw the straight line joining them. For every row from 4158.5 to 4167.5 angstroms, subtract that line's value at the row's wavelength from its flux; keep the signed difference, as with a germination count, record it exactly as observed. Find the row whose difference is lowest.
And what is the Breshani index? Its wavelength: 4159.0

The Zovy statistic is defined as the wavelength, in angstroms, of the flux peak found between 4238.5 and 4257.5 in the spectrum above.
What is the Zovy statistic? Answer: 4246.0 angstroms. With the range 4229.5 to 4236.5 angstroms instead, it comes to 4236.0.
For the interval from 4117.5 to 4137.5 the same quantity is 4126.0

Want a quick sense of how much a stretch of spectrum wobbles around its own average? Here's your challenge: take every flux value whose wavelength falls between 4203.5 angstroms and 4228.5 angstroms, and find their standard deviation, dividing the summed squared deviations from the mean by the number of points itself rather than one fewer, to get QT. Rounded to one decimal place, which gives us 3.0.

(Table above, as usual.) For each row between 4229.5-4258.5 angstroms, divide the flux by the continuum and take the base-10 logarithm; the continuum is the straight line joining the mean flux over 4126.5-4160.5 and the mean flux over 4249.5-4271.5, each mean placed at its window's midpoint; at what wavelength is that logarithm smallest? 4230.0 angstroms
